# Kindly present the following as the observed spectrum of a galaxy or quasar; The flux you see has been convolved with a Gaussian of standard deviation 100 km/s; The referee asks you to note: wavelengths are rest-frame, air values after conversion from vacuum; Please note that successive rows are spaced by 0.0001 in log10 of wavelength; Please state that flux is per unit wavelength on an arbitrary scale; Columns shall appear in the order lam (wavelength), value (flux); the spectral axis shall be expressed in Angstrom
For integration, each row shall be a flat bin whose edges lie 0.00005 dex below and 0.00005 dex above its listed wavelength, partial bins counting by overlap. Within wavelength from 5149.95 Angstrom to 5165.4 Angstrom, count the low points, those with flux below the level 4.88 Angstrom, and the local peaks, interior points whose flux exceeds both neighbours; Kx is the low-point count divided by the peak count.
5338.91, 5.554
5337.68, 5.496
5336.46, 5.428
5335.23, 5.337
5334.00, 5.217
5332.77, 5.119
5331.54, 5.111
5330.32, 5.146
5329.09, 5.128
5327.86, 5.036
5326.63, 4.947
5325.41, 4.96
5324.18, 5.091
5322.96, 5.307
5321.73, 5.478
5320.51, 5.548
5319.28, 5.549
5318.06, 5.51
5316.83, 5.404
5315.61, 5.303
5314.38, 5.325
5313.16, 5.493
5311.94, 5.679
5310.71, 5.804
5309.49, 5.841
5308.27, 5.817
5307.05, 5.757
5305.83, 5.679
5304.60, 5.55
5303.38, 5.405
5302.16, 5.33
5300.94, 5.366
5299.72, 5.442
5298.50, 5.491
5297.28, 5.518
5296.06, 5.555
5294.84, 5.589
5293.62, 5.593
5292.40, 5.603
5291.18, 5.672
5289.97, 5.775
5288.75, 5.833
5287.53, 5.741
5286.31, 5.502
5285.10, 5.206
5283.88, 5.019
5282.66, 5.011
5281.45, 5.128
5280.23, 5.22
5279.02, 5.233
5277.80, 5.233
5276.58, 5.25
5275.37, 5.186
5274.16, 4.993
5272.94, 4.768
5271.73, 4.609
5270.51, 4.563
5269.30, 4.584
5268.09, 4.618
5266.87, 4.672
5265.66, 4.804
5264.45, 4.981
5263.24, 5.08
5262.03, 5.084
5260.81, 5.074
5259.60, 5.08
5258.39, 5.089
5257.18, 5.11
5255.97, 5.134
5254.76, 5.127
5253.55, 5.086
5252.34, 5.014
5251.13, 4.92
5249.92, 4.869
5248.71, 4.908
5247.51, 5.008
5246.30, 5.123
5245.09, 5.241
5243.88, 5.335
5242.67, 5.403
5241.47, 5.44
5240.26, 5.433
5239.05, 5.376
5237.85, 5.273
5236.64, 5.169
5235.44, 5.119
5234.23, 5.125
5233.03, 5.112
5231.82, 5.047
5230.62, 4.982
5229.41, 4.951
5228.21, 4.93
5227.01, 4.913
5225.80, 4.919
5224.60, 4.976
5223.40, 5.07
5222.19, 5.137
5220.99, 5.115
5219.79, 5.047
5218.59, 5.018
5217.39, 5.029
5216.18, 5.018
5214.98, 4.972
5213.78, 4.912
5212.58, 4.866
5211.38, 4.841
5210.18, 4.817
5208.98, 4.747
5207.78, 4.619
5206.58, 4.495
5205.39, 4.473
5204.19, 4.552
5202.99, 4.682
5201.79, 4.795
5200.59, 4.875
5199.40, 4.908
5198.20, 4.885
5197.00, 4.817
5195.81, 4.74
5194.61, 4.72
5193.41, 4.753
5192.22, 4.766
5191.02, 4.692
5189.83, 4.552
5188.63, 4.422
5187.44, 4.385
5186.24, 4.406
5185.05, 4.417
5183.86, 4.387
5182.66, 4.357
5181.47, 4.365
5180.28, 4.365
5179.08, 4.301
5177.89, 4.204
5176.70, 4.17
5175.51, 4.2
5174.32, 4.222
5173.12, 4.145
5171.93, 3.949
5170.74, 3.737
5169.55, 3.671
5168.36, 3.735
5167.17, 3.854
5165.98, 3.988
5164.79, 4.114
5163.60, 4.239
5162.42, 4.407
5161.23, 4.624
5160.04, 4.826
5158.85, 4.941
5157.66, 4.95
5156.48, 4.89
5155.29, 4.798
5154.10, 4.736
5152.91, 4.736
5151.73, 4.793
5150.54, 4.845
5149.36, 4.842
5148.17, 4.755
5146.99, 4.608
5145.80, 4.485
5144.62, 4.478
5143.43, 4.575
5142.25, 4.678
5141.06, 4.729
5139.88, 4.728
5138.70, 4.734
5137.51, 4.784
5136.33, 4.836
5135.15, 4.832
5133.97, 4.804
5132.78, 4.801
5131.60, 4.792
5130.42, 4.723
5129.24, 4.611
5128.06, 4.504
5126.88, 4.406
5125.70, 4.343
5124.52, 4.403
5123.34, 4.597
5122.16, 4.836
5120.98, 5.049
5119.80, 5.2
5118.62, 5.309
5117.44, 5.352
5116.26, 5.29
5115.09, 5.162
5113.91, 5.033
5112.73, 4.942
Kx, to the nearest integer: 10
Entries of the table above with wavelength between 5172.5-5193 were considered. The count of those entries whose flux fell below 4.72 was 16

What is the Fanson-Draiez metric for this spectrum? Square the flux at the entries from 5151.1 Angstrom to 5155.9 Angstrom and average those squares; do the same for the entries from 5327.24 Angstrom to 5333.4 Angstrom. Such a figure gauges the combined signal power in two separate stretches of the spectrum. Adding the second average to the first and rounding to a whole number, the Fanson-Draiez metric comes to 49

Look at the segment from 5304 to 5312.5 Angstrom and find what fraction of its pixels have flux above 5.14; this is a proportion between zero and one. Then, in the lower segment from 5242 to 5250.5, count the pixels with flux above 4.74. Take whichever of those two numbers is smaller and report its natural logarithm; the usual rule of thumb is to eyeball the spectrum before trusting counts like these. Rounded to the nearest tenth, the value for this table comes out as 0.0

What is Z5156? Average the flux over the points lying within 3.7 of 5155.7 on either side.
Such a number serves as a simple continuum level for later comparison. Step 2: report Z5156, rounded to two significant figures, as 4.8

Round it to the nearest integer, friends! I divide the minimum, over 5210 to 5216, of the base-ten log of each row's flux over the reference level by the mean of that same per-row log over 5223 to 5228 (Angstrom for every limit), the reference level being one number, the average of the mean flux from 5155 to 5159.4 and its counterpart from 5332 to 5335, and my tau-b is 3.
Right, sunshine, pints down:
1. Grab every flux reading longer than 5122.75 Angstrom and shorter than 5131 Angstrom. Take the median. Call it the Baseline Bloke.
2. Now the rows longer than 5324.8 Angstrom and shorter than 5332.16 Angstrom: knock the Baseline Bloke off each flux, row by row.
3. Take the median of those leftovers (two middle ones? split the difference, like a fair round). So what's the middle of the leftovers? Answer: 0.57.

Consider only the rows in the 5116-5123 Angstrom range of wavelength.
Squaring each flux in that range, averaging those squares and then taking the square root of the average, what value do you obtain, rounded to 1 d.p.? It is 5.2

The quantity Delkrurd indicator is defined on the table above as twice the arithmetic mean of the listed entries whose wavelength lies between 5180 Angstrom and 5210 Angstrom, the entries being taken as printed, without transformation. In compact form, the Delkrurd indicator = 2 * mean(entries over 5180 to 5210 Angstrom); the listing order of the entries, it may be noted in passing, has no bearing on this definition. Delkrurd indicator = 9.2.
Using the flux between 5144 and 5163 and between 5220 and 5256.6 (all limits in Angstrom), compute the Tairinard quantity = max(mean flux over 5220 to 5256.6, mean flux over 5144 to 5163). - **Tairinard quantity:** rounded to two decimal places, 5.11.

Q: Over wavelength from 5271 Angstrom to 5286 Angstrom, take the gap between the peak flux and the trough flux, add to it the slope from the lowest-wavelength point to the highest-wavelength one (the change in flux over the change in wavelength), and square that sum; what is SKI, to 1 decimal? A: 0.5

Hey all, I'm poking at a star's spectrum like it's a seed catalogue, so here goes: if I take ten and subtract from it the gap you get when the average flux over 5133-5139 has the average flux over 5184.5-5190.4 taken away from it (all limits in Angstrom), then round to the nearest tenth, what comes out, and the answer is 9.6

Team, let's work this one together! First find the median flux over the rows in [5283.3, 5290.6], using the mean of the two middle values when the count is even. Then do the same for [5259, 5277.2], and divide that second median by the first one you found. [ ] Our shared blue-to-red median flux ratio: 0.89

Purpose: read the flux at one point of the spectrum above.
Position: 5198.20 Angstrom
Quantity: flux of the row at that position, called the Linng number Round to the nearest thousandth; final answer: 4.885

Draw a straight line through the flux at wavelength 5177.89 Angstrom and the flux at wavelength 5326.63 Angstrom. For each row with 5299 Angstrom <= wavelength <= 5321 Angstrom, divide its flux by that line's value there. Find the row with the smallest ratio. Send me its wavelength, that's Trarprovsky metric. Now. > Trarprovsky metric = 5315.61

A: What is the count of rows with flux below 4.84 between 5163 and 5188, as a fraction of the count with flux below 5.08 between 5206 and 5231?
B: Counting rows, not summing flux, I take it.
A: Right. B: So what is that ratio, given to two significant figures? 1.1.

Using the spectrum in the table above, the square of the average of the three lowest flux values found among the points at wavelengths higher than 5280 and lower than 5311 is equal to 25.5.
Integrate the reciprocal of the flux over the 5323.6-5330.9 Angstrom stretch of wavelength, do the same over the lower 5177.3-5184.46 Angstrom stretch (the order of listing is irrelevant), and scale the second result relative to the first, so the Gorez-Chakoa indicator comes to 1.1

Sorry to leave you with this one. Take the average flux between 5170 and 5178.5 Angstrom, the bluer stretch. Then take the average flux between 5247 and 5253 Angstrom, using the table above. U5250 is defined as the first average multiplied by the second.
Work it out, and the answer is 20.2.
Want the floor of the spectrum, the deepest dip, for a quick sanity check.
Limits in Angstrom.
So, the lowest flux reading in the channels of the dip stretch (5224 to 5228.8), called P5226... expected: 4.913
